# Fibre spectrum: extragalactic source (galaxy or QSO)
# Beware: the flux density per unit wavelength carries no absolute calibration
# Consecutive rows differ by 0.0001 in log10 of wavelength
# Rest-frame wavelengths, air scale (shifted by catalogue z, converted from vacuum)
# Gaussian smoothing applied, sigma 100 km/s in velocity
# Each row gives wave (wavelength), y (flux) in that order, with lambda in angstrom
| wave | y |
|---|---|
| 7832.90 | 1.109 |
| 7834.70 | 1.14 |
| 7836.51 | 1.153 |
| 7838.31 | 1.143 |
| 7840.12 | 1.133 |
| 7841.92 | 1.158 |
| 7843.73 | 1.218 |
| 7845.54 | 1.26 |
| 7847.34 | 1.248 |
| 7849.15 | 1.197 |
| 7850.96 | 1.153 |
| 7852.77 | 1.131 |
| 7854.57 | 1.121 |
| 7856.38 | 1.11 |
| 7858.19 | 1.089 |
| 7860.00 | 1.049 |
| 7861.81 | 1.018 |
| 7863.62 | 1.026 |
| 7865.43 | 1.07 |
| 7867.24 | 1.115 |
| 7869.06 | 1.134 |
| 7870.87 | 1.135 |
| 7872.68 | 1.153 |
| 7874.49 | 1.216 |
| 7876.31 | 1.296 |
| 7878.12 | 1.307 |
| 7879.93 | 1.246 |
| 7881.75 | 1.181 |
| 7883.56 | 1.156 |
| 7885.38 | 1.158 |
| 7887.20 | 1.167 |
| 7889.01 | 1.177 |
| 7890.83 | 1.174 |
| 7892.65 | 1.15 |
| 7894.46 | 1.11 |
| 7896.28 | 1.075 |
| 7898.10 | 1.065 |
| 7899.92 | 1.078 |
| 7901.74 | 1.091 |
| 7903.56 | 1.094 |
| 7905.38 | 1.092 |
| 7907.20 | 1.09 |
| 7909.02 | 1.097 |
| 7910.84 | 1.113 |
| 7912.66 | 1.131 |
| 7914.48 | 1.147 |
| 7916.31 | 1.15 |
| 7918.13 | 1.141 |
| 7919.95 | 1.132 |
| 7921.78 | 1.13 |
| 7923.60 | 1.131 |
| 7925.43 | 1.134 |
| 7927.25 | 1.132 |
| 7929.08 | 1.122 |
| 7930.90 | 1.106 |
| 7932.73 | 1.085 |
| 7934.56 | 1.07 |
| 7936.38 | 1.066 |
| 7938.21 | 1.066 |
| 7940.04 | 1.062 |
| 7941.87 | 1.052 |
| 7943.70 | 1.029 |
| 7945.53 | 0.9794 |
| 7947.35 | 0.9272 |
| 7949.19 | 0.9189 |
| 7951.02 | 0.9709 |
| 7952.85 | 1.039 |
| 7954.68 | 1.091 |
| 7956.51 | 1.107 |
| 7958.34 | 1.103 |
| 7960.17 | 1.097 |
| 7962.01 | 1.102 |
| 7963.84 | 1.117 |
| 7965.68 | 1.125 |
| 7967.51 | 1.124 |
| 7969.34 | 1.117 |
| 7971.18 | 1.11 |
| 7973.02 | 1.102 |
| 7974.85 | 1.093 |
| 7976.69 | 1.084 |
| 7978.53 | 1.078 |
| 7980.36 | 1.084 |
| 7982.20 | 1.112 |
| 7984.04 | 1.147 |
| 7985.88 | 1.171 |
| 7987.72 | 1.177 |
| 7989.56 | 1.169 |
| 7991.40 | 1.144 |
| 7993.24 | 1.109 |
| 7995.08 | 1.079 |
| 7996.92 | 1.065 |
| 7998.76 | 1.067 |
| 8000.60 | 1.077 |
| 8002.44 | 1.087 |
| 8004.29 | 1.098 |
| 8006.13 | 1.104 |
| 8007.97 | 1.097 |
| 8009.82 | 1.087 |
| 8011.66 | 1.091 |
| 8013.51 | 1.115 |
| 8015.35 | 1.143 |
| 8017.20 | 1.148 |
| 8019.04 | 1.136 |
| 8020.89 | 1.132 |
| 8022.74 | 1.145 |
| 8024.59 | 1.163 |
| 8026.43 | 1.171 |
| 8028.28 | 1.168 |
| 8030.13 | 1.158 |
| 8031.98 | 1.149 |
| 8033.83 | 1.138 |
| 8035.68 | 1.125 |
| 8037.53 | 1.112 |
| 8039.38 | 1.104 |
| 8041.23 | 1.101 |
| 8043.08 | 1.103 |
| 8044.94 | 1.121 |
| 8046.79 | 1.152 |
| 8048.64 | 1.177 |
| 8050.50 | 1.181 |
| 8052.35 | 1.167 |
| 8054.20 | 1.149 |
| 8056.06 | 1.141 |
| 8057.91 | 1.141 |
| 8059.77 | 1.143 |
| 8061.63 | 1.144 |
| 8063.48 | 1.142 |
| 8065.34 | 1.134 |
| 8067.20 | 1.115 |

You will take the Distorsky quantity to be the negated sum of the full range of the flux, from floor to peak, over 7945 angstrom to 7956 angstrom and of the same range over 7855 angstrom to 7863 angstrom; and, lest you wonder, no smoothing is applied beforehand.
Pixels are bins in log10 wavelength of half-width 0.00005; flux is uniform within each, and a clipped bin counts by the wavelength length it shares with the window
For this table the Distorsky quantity -0.26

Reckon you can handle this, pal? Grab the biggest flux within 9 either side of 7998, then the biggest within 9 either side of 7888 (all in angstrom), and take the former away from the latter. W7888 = 0.08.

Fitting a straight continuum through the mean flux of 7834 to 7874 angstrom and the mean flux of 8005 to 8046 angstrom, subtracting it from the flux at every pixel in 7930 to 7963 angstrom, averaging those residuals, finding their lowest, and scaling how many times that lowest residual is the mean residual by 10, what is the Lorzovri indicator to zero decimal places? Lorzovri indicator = 26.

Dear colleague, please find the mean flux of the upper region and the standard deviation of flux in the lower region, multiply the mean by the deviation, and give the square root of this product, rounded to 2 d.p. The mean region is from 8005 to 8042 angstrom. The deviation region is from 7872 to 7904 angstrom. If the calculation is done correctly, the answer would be 0.28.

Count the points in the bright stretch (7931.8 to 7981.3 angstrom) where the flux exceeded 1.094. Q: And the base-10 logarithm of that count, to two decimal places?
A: 1.00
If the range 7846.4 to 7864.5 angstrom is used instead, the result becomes 0.78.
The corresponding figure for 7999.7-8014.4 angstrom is 0.60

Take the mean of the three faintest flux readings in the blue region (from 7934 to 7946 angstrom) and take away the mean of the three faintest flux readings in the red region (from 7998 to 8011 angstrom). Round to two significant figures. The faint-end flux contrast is -0.057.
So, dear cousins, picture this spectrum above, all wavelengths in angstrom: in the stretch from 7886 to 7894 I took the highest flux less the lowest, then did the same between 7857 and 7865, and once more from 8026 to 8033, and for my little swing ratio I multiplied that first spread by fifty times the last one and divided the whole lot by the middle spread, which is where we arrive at 0.42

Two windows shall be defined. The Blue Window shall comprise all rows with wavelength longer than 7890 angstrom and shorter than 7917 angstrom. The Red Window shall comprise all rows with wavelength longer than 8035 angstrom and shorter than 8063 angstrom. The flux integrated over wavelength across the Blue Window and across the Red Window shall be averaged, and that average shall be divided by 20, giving 1.55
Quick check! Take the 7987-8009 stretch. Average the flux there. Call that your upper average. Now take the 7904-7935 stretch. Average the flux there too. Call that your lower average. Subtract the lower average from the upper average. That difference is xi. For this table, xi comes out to -0.01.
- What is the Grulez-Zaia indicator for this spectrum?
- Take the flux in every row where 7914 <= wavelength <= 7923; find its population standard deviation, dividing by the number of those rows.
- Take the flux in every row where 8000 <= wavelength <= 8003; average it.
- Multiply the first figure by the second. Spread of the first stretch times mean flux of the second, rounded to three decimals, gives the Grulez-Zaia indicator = 0.009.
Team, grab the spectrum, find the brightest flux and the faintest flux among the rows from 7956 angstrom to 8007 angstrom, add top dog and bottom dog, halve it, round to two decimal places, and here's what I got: 1.12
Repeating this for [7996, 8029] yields 1.12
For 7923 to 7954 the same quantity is 1.03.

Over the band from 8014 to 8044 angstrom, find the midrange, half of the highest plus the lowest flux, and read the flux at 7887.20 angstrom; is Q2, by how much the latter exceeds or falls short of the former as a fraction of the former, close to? 0.027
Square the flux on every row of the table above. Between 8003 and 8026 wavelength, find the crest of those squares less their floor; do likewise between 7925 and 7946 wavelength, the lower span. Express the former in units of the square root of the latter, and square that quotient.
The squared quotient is 0.089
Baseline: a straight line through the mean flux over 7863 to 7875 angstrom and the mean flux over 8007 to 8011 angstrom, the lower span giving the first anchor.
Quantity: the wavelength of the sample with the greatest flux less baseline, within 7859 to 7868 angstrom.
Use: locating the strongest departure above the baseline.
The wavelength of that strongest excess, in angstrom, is 7867.24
